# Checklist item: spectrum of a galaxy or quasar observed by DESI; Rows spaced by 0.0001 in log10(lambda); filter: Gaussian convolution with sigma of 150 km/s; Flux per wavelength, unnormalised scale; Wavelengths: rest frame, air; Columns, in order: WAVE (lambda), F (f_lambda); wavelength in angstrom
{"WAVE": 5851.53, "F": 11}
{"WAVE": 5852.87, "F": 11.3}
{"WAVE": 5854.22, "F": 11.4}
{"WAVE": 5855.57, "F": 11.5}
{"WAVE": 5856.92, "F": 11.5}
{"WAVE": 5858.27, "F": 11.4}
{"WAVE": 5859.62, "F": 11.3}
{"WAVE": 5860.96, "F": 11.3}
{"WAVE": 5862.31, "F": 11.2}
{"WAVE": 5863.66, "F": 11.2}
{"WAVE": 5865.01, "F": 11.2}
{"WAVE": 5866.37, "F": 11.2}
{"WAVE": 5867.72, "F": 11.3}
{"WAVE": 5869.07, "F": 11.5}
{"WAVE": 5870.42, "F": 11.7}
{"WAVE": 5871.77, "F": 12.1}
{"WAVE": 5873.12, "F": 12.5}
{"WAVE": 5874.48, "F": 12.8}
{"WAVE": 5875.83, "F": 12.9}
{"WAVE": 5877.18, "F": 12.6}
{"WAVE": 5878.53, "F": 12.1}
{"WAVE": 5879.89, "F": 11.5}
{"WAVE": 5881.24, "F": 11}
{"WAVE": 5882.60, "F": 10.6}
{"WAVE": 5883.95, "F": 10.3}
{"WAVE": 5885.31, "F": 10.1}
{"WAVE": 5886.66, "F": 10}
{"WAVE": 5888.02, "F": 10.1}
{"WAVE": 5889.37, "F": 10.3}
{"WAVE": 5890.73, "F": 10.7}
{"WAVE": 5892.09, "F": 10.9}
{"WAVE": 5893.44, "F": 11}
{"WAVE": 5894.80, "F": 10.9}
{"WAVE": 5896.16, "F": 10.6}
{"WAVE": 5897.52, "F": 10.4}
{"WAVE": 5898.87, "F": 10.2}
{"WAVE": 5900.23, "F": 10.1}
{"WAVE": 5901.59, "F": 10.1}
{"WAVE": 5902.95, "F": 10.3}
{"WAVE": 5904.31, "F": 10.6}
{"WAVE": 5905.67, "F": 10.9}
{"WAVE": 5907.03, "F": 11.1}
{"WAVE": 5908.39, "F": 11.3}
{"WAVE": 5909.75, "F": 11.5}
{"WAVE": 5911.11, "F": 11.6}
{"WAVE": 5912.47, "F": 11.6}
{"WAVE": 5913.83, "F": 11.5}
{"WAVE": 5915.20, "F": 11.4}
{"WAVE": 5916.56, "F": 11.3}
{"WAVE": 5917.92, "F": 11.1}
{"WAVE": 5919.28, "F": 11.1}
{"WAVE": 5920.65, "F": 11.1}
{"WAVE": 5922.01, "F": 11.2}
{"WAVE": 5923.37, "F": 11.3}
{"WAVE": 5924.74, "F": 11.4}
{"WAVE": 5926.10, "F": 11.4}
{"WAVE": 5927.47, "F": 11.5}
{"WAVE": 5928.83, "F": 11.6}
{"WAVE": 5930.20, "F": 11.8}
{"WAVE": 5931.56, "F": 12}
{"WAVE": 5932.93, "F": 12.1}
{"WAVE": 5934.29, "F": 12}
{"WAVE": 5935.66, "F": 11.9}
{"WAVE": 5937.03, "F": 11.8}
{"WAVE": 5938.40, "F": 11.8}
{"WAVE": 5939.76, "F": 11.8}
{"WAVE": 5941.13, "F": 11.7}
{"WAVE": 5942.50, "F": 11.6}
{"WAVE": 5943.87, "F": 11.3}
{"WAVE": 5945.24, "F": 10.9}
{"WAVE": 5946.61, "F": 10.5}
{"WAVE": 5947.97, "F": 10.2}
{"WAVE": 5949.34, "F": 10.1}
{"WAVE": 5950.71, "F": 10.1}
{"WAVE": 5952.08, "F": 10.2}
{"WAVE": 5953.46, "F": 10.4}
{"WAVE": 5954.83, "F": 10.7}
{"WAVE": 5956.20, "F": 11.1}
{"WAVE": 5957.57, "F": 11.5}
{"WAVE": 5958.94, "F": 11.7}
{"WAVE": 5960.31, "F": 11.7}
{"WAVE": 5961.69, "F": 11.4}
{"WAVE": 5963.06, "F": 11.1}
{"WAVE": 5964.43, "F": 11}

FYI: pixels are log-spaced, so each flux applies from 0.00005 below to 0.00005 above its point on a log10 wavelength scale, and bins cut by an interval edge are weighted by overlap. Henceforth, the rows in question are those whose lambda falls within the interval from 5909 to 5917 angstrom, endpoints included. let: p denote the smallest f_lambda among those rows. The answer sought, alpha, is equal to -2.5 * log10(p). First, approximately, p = 11.3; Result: -2.63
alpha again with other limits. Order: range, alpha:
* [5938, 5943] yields -2.66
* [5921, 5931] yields -2.62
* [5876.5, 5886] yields -2.51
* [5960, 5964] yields -2.61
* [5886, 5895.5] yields -2.50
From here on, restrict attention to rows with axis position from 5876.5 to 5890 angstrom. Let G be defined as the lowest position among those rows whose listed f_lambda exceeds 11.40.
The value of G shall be 5877.18 angstrom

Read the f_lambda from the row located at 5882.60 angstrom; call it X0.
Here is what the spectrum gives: 10.6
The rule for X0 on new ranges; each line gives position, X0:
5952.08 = 10.2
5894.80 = 10.9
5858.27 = 11.4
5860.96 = 11.3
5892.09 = 10.9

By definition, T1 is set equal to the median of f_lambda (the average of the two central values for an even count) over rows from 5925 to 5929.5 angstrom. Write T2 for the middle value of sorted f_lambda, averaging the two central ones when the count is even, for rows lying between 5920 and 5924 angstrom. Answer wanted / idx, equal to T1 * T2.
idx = 129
